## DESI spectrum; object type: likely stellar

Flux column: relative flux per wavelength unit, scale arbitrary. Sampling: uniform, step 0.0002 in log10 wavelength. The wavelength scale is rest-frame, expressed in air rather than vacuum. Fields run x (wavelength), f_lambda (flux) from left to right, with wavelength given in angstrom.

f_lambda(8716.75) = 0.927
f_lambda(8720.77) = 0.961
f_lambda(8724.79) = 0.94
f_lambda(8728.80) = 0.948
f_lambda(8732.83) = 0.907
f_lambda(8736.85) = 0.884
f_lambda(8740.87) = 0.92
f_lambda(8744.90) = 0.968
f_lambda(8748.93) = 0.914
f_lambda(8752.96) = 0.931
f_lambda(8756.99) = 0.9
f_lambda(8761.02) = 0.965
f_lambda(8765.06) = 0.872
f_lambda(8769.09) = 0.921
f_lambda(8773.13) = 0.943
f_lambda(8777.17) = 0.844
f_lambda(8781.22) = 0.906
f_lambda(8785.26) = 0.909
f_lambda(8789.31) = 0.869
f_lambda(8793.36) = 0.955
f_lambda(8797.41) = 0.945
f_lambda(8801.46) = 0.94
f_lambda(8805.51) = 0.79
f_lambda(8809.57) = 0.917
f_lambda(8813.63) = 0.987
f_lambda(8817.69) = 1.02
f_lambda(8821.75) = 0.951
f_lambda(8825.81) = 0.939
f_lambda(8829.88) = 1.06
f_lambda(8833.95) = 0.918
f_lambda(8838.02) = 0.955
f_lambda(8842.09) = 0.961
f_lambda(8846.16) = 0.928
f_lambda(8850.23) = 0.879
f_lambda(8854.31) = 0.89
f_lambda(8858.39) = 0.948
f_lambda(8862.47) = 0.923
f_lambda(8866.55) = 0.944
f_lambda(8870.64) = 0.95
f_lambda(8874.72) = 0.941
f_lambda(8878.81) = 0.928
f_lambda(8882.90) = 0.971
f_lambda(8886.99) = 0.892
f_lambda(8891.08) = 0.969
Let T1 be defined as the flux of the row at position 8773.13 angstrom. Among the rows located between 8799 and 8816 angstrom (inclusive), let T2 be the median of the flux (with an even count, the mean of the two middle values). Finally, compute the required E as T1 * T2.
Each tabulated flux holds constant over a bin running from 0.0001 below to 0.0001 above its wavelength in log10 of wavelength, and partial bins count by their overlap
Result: 0.88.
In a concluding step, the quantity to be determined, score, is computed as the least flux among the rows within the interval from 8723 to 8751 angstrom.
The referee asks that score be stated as 0.884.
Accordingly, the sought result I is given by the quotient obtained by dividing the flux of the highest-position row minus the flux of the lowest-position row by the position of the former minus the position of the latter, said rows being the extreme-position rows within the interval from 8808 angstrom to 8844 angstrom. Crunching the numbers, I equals 0.0014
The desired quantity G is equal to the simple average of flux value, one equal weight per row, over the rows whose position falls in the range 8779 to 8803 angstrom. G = 0.921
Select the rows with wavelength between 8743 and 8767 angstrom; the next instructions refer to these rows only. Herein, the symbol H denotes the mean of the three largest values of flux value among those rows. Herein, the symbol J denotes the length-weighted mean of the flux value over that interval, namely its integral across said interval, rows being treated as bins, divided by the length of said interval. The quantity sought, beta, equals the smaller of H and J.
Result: 0.925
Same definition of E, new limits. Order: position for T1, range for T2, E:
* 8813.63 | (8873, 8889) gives 0.92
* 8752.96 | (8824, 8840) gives 0.88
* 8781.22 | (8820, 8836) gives 0.86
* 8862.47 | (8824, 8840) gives 0.87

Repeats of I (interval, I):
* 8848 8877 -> 0.0025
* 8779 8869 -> 0.0004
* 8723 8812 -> -0.0003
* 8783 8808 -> -0.0059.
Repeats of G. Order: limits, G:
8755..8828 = 0.921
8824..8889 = 0.939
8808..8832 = 0.979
